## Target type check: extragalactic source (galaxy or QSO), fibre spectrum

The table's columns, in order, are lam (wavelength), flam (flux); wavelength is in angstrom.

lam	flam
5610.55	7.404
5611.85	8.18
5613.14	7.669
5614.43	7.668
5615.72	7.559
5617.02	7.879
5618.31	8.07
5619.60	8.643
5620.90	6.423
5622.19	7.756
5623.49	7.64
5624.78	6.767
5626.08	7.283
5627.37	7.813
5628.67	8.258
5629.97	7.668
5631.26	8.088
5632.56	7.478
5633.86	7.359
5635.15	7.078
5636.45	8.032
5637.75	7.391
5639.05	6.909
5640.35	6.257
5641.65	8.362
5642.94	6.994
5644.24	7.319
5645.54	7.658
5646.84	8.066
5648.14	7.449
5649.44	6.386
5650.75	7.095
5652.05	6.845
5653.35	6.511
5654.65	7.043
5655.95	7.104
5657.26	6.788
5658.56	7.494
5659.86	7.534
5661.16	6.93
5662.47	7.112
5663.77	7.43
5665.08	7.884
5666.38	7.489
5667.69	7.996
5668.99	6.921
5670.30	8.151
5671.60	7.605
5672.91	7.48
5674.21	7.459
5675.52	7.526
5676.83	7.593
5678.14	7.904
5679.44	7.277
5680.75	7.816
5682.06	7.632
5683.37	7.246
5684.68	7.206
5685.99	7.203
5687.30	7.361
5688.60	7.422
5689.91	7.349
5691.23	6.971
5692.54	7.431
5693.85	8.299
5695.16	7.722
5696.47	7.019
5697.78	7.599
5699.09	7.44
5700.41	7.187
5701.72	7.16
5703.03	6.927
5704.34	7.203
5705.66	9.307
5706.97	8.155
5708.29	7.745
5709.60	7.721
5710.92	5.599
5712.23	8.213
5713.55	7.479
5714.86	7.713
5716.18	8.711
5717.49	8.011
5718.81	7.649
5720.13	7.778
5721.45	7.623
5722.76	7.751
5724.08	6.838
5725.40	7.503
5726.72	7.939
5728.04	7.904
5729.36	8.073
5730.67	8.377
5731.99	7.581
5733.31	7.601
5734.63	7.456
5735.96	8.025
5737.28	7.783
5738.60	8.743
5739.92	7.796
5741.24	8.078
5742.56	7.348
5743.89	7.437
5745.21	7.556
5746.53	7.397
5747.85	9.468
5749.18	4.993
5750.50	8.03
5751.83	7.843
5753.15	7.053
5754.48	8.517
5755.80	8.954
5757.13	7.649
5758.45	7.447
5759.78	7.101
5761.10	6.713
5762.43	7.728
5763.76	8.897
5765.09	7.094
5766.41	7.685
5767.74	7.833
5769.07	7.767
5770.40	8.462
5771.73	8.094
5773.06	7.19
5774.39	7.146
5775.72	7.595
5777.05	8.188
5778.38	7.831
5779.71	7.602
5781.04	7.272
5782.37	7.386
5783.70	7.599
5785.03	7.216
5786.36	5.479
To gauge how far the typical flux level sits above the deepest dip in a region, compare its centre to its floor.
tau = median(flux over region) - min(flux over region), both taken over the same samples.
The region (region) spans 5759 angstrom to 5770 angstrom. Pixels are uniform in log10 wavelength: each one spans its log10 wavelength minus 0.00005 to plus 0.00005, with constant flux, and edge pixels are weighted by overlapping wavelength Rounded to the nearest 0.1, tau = 1.0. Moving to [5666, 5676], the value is 0.6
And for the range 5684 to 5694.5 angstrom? 0.4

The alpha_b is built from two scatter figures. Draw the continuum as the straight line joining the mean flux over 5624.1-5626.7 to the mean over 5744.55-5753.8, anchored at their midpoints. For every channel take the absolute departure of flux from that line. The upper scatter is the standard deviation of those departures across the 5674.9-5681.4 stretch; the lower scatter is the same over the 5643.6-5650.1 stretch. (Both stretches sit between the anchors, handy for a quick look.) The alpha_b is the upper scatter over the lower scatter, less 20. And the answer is -19.2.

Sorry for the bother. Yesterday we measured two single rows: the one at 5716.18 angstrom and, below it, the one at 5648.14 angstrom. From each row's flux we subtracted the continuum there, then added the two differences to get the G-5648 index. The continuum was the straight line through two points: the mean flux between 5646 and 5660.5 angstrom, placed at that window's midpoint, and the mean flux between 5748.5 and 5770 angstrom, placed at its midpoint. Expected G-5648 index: 1.7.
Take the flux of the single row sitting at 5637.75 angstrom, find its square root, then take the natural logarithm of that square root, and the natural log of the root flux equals 1.00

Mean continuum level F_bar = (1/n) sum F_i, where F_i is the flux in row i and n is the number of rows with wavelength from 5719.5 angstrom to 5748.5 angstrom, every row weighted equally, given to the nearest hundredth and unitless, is 7.82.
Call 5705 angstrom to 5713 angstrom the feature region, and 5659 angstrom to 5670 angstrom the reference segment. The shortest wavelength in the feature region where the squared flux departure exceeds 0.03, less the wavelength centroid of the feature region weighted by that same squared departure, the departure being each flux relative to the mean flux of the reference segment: -2.8 angstrom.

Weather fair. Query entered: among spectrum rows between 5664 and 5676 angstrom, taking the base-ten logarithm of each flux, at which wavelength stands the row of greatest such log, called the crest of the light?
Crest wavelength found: 5670.30 angstrom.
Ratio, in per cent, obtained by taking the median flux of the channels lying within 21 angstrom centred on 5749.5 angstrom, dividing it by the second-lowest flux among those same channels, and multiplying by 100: 108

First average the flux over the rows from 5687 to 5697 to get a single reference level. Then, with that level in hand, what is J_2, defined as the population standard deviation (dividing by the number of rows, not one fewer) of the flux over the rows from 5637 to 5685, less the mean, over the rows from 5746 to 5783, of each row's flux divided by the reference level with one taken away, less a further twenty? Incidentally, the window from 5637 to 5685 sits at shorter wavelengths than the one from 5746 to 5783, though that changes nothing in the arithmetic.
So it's -19.6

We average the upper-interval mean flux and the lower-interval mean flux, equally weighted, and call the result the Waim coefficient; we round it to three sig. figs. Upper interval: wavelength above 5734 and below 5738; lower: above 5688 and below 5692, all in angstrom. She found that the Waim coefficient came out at 7.50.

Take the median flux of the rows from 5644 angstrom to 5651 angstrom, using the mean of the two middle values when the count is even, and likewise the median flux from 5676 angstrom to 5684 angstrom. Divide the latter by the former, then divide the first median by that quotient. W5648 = 7.2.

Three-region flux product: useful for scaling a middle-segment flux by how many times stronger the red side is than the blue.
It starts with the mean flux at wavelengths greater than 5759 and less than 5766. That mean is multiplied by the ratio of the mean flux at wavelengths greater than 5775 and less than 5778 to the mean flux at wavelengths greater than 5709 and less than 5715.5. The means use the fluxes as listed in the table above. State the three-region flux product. 8.1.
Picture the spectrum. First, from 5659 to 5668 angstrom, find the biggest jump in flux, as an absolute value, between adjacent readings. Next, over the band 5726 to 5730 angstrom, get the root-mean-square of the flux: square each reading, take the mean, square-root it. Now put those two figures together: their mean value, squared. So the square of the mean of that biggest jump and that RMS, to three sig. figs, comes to 18.4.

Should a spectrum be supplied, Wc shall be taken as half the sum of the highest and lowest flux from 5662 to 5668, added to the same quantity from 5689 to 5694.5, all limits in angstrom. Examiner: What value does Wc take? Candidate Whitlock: 15.2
